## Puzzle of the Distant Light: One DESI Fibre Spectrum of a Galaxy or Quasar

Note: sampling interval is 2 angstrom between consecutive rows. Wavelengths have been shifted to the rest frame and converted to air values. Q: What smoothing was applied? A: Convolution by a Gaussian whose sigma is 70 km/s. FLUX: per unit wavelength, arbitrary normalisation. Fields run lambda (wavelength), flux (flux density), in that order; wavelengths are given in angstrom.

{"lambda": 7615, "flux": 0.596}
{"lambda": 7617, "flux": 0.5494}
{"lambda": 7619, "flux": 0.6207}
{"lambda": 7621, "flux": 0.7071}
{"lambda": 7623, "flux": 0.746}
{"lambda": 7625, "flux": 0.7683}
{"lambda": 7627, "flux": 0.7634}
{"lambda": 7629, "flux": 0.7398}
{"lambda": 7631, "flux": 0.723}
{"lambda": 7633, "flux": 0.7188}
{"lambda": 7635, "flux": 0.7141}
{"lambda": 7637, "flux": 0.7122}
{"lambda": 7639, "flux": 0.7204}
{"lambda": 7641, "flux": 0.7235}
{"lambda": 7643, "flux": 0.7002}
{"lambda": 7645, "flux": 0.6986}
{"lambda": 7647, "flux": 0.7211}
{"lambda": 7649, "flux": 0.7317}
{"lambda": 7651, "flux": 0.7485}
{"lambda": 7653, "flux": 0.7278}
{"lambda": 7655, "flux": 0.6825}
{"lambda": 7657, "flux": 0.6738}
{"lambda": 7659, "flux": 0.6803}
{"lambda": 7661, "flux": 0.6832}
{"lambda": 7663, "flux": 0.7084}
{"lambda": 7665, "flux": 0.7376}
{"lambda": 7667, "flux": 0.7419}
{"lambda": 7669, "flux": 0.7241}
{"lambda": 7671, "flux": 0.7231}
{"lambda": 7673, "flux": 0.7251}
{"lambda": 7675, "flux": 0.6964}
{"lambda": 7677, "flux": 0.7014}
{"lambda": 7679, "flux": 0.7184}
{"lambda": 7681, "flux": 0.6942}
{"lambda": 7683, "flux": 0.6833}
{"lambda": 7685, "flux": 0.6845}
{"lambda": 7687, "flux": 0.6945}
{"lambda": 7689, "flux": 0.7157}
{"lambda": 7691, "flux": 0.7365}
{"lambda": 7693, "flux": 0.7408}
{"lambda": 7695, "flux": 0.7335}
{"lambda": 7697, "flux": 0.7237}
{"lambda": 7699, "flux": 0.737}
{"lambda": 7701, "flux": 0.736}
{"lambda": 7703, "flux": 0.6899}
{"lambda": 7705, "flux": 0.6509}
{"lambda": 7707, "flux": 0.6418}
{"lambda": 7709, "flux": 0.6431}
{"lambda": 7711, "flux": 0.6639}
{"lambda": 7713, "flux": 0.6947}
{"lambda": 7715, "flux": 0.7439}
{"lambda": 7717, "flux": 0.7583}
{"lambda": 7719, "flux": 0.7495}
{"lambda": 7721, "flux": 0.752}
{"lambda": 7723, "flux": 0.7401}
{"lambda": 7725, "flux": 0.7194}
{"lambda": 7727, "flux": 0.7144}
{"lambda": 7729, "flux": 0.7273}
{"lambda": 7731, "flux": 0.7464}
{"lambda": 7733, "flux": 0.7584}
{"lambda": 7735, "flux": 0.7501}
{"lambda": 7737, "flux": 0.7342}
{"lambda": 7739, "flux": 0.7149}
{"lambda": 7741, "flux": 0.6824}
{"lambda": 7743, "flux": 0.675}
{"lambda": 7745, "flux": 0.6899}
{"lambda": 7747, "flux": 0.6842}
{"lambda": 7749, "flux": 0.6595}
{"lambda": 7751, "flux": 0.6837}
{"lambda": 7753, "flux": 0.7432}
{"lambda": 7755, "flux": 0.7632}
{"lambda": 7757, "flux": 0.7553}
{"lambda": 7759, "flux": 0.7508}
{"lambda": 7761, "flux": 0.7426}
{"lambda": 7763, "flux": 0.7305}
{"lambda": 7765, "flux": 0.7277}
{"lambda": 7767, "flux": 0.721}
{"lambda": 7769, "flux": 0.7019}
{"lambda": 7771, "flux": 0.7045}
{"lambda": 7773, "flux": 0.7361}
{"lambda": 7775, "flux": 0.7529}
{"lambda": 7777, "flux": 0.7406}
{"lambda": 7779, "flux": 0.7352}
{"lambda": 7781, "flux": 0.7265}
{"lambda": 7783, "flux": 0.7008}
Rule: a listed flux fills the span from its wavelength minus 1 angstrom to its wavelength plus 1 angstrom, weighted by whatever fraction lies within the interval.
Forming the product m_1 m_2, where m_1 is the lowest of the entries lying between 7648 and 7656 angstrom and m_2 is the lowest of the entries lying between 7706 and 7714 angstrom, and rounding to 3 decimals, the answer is 0.438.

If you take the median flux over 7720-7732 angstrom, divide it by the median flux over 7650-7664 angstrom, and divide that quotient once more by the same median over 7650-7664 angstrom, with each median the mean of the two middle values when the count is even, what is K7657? 1.57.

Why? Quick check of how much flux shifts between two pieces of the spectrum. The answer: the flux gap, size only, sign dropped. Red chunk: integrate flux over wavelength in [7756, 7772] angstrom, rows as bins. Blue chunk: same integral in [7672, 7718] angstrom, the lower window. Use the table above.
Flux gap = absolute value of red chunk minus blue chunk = 21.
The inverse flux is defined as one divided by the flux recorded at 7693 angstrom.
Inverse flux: 1.35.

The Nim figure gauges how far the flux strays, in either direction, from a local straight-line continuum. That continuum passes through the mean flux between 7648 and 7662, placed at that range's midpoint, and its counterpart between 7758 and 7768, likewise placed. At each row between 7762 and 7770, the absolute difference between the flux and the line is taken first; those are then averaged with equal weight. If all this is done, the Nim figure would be 0.0151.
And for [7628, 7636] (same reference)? 0.0265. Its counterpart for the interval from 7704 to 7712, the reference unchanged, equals 0.0690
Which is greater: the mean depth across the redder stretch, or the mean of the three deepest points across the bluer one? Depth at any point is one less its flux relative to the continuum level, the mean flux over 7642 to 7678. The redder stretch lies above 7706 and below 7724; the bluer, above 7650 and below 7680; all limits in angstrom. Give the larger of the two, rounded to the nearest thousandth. 0.046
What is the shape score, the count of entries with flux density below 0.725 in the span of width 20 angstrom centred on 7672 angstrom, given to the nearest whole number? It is 7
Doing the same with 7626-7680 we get 19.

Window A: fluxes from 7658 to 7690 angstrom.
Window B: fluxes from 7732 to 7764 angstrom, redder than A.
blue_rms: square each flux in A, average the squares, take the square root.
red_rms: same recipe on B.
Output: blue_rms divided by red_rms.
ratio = 0.98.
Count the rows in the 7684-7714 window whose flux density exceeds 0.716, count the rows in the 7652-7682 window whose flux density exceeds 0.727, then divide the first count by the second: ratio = 2.00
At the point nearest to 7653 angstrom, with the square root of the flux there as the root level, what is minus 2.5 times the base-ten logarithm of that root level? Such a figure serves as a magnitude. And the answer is 0.172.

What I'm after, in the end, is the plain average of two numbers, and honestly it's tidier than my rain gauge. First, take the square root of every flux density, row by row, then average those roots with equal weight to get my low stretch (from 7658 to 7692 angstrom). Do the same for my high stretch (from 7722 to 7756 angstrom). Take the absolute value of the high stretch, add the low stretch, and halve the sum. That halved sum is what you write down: 0.8441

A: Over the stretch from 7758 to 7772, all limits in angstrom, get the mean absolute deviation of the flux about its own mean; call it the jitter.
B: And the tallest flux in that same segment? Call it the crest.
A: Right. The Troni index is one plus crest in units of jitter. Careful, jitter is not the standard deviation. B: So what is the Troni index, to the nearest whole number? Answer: 54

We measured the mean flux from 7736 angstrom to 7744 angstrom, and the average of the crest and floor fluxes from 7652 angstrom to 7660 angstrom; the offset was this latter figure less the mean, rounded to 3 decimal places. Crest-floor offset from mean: -0.001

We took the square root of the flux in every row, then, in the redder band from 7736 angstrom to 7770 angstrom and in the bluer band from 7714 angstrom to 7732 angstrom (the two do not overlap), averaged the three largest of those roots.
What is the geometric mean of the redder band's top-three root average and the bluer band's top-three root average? 0.869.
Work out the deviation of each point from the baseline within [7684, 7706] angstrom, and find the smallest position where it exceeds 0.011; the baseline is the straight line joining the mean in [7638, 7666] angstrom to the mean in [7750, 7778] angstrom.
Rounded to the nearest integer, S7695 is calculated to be 7691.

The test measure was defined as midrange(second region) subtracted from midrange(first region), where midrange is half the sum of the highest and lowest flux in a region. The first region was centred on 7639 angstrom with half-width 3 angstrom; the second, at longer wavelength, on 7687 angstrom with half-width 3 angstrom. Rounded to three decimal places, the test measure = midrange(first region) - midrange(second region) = 0.018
